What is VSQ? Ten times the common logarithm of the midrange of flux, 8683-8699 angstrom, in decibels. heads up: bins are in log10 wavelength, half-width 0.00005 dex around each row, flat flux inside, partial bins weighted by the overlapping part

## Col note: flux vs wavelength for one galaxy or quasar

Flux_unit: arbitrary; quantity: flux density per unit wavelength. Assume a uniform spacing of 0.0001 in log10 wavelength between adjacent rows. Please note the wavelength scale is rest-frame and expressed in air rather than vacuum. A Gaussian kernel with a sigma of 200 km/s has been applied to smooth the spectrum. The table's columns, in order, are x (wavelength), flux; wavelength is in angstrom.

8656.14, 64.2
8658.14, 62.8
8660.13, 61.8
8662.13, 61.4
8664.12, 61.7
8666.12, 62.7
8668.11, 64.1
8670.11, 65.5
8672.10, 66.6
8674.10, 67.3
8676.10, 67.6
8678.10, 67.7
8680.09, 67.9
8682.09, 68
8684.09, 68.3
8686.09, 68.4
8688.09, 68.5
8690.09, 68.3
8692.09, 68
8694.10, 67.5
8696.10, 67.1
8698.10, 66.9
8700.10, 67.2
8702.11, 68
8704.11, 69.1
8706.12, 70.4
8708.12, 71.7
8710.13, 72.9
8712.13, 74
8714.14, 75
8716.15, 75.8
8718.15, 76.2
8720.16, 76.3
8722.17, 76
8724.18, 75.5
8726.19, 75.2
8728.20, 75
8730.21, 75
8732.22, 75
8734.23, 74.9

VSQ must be 18.3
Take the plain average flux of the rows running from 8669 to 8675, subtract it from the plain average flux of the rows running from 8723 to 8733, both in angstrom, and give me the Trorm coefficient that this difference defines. 8.7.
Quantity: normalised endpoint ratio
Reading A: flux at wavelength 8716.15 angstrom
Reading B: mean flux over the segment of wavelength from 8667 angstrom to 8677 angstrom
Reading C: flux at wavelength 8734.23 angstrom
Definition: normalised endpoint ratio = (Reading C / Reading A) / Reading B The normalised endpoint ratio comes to 0.0149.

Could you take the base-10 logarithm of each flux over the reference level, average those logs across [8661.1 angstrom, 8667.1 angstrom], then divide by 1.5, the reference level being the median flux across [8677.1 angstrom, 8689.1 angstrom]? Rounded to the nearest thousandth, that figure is -0.028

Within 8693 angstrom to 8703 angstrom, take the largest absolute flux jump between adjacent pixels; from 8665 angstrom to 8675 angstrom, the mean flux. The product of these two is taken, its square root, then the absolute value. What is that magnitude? 7.2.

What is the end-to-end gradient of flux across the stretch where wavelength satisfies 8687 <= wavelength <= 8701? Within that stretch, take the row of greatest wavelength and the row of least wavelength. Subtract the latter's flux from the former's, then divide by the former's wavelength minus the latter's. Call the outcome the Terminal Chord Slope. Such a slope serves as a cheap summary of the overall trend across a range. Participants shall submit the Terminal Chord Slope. -0.11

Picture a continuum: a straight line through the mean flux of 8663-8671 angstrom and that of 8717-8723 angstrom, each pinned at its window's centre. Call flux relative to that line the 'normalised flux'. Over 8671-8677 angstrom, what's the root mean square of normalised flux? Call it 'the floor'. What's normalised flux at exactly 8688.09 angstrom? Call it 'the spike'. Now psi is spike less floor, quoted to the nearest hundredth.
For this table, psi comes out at -0.03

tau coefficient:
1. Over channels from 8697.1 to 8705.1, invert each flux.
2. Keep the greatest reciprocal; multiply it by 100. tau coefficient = 1.49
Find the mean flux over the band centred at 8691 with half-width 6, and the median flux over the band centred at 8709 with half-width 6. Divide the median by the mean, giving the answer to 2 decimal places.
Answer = 1.06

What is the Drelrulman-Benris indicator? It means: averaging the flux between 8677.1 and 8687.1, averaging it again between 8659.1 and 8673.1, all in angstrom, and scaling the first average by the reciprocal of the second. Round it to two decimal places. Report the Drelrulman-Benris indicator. 1.07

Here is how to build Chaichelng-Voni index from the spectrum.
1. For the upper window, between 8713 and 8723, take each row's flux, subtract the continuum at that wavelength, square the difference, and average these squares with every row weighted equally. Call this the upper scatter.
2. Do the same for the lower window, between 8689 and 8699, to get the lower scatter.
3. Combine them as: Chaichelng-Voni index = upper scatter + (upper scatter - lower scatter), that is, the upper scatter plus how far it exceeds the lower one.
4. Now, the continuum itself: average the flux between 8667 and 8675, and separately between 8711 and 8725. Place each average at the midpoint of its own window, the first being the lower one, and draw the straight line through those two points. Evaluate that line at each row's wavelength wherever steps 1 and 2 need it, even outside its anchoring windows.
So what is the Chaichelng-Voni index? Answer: -10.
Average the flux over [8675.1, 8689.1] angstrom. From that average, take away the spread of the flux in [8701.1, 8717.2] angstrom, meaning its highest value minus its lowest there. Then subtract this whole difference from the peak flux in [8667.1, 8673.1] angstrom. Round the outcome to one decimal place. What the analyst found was 6.3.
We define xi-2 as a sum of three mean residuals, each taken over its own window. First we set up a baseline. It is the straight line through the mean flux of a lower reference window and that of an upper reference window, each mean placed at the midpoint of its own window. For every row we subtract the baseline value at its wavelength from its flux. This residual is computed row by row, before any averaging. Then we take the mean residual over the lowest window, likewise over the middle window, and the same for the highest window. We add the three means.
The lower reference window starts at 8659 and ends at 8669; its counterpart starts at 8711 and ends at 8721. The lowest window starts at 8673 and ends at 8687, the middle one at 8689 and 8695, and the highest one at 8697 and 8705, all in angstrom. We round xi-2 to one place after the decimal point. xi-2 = -3.8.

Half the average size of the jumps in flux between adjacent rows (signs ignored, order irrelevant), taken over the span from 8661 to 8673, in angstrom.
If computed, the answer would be 0.52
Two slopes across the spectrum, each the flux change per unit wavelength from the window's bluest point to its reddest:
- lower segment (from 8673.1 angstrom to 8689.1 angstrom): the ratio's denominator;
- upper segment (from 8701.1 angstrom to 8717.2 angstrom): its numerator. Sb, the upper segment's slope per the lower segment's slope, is 6.5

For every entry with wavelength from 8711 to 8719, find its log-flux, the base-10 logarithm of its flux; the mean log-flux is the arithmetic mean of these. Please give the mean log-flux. 1.88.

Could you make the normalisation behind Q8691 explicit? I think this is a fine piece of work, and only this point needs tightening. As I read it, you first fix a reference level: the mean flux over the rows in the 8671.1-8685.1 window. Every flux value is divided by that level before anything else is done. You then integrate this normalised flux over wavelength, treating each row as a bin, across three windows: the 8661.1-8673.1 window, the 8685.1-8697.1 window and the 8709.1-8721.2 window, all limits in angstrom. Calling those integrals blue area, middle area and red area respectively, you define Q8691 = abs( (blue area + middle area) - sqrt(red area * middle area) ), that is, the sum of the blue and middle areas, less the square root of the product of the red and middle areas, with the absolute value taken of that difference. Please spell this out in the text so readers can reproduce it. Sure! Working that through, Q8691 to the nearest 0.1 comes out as 10.6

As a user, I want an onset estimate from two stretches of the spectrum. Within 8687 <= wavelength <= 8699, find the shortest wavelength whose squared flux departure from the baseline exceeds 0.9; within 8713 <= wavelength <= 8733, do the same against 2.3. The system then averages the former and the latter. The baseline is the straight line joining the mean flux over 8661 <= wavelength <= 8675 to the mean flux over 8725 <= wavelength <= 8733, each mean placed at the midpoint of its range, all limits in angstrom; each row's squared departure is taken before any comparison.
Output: 8704.1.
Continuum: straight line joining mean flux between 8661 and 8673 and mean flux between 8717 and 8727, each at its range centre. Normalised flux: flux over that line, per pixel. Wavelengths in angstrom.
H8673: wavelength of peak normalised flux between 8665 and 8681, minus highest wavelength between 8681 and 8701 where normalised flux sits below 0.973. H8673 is -26.0 angstrom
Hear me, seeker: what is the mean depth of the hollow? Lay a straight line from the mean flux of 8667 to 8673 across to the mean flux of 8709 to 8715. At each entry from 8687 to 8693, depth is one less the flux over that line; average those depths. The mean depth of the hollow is 0.017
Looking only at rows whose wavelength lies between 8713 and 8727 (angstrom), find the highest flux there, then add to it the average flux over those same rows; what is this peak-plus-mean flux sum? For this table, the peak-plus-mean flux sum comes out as 152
